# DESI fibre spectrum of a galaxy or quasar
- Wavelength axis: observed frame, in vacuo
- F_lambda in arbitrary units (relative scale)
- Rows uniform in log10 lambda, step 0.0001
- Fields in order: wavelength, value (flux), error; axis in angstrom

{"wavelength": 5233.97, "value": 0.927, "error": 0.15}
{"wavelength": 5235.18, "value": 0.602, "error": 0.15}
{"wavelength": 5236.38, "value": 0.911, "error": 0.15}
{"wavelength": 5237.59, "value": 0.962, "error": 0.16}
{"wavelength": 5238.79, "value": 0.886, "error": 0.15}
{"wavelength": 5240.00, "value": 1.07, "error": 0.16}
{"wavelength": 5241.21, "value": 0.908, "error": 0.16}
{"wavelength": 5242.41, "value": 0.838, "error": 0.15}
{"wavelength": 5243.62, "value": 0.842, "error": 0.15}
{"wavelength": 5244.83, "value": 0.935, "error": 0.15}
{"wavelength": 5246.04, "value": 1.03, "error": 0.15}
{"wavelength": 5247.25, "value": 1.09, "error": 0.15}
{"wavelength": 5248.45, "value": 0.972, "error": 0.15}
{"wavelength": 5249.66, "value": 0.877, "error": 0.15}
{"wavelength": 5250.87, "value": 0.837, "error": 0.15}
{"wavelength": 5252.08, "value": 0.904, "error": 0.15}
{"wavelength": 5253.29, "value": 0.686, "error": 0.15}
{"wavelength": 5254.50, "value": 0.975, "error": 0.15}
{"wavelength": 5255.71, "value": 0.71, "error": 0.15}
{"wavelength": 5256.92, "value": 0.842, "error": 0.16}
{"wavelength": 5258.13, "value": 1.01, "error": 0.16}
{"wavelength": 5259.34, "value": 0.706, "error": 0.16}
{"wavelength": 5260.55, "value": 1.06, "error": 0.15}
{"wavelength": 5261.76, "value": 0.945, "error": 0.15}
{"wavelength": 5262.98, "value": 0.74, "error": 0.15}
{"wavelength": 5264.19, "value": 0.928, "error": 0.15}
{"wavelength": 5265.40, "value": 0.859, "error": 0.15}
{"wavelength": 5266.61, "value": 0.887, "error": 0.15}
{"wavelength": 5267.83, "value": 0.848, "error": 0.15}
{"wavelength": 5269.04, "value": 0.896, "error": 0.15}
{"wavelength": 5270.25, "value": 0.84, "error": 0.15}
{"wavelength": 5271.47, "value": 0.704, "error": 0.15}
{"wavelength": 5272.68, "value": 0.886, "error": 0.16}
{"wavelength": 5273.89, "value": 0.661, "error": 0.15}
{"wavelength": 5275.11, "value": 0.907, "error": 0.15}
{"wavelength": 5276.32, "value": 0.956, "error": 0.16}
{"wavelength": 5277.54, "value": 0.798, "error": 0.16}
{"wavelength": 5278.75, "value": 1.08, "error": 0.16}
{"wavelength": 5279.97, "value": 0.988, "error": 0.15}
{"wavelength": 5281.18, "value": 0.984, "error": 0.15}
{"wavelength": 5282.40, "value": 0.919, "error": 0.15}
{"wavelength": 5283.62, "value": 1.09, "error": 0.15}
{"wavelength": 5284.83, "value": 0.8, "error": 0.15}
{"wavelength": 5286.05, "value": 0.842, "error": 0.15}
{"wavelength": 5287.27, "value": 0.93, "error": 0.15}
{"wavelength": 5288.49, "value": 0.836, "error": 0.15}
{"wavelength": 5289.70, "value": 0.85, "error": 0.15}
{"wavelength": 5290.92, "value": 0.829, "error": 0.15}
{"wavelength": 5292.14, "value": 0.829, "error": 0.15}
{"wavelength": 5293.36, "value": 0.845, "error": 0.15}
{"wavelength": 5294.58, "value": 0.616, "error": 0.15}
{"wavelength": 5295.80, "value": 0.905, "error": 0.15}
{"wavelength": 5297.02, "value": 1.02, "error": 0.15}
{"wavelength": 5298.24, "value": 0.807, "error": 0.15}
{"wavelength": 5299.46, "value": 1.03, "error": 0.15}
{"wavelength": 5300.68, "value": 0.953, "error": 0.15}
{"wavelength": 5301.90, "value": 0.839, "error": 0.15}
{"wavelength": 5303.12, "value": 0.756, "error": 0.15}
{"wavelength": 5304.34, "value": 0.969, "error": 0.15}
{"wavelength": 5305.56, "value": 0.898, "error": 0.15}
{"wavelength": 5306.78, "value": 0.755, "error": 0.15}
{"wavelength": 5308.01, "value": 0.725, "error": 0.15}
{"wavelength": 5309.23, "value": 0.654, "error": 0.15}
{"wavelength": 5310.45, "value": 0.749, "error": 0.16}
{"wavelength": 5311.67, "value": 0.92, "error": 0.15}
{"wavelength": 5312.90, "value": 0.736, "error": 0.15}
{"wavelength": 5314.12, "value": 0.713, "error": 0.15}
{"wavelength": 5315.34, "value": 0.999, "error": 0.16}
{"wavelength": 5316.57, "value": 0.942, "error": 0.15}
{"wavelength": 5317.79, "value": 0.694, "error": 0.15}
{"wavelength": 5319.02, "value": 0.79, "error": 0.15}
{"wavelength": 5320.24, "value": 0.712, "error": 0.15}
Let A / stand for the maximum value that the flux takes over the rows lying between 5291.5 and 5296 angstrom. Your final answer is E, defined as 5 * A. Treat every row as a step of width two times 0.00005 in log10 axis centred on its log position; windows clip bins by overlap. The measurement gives 4.5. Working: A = 0.905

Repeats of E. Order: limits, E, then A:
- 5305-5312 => 4.6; 0.92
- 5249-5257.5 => 4.9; 0.975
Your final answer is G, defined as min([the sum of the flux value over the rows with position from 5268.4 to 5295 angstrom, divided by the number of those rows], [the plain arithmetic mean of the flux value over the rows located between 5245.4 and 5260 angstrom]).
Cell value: 0.868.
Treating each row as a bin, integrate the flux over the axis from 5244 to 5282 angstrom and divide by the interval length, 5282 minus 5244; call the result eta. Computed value 0.888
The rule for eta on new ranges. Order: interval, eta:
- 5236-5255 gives 0.920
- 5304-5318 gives 0.813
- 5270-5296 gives 0.868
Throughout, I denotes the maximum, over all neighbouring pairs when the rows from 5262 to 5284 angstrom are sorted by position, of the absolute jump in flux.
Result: 0.28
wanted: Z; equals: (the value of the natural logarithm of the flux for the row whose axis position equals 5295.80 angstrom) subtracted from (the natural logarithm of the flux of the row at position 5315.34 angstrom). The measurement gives 0.10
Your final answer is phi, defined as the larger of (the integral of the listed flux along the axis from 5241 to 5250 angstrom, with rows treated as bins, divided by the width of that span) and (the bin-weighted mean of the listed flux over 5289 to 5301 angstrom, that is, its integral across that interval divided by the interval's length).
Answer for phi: 0.940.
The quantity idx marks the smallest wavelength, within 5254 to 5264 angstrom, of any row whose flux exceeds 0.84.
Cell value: 5254.50 angstrom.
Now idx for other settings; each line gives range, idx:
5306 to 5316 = 5311.67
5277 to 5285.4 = 5278.75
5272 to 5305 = 5272.68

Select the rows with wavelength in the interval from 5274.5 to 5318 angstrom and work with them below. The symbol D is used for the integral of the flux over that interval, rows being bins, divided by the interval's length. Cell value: 0.867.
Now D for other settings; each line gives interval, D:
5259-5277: 0.857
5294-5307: 0.872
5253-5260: 0.830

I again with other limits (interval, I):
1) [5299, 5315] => 0.21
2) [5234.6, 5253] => 0.31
